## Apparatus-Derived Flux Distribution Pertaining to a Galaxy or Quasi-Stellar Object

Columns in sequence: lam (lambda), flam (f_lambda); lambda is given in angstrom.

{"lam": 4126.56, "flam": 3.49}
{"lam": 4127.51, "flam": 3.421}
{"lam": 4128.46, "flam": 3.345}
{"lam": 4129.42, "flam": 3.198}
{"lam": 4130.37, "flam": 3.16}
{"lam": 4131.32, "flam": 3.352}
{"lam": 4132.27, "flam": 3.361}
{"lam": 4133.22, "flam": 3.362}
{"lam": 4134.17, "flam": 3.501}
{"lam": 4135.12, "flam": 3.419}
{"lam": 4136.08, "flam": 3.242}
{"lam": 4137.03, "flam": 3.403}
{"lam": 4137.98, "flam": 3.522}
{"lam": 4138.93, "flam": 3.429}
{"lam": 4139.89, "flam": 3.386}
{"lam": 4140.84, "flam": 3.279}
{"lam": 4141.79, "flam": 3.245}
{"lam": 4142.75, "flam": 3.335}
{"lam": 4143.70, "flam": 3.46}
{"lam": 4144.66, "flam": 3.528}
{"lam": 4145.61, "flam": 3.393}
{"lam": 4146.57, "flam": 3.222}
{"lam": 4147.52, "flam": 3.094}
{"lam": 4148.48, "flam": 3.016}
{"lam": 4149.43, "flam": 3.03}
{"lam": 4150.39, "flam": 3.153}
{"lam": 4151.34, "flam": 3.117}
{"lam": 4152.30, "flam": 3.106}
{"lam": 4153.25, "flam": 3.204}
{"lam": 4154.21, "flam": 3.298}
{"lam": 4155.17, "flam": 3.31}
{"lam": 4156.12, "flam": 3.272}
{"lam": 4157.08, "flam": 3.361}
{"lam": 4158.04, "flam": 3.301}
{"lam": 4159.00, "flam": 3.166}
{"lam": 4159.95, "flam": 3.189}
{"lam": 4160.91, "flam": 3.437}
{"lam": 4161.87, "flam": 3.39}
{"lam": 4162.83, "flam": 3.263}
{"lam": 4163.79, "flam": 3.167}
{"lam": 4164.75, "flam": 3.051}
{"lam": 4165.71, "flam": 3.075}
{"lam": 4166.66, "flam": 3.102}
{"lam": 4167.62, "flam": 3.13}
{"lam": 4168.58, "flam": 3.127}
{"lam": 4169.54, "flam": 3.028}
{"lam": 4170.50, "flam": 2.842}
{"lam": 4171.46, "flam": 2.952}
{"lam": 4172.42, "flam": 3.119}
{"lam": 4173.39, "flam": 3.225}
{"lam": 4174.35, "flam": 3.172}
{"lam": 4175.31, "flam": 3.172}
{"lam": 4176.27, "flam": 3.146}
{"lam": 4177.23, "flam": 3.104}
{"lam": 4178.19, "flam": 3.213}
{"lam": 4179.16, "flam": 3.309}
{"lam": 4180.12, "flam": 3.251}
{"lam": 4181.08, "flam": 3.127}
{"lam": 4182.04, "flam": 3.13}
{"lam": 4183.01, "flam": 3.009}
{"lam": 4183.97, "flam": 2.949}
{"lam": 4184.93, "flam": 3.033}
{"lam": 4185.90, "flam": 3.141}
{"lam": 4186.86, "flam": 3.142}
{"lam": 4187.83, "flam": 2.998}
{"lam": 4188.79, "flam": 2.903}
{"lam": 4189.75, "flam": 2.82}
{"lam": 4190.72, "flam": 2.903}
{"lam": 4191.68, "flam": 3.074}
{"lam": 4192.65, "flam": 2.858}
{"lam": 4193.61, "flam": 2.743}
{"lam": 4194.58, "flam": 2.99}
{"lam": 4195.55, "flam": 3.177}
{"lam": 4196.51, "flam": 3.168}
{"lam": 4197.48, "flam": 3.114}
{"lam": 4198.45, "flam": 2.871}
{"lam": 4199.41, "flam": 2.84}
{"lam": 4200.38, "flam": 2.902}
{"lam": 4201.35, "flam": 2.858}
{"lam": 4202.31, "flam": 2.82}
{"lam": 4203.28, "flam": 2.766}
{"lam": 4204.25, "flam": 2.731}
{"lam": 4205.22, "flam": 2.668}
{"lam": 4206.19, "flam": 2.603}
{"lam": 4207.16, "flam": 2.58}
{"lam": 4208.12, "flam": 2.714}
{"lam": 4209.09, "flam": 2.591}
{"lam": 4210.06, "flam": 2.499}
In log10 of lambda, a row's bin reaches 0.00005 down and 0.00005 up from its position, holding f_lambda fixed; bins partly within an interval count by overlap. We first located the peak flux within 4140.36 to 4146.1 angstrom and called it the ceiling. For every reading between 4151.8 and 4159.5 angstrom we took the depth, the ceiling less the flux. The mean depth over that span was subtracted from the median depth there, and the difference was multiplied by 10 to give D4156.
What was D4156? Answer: -0.3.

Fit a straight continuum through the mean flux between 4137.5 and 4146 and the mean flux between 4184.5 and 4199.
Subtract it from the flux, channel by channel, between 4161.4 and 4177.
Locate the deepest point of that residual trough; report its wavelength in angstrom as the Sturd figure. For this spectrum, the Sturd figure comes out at 4170.50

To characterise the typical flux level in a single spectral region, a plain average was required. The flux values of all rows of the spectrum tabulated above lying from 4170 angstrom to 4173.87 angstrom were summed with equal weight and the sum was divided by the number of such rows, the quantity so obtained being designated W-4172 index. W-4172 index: 3.03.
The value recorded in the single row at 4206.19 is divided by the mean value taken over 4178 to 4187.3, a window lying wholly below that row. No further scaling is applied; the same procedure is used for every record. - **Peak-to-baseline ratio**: 0.832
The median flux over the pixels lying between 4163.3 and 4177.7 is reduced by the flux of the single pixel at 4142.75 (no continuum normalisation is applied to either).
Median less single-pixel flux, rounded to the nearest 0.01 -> -0.22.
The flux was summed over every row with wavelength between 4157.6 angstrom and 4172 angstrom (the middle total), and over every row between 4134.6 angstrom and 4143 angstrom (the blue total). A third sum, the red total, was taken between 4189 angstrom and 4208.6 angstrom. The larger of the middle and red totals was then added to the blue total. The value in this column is 87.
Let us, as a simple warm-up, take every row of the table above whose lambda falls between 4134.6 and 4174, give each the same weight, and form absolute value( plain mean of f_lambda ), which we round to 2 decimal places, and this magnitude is 3.23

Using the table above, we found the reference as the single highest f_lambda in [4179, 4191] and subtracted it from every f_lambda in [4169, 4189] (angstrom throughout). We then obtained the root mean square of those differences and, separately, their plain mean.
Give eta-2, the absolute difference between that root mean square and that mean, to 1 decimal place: 0.5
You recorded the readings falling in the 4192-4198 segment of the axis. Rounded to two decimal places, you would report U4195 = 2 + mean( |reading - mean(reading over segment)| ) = 2.14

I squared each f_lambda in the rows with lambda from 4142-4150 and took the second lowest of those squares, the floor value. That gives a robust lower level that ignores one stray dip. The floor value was 9.2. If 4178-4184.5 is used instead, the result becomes 9.1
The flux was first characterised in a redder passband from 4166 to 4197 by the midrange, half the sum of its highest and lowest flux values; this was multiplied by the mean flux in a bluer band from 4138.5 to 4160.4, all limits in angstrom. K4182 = 9.9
